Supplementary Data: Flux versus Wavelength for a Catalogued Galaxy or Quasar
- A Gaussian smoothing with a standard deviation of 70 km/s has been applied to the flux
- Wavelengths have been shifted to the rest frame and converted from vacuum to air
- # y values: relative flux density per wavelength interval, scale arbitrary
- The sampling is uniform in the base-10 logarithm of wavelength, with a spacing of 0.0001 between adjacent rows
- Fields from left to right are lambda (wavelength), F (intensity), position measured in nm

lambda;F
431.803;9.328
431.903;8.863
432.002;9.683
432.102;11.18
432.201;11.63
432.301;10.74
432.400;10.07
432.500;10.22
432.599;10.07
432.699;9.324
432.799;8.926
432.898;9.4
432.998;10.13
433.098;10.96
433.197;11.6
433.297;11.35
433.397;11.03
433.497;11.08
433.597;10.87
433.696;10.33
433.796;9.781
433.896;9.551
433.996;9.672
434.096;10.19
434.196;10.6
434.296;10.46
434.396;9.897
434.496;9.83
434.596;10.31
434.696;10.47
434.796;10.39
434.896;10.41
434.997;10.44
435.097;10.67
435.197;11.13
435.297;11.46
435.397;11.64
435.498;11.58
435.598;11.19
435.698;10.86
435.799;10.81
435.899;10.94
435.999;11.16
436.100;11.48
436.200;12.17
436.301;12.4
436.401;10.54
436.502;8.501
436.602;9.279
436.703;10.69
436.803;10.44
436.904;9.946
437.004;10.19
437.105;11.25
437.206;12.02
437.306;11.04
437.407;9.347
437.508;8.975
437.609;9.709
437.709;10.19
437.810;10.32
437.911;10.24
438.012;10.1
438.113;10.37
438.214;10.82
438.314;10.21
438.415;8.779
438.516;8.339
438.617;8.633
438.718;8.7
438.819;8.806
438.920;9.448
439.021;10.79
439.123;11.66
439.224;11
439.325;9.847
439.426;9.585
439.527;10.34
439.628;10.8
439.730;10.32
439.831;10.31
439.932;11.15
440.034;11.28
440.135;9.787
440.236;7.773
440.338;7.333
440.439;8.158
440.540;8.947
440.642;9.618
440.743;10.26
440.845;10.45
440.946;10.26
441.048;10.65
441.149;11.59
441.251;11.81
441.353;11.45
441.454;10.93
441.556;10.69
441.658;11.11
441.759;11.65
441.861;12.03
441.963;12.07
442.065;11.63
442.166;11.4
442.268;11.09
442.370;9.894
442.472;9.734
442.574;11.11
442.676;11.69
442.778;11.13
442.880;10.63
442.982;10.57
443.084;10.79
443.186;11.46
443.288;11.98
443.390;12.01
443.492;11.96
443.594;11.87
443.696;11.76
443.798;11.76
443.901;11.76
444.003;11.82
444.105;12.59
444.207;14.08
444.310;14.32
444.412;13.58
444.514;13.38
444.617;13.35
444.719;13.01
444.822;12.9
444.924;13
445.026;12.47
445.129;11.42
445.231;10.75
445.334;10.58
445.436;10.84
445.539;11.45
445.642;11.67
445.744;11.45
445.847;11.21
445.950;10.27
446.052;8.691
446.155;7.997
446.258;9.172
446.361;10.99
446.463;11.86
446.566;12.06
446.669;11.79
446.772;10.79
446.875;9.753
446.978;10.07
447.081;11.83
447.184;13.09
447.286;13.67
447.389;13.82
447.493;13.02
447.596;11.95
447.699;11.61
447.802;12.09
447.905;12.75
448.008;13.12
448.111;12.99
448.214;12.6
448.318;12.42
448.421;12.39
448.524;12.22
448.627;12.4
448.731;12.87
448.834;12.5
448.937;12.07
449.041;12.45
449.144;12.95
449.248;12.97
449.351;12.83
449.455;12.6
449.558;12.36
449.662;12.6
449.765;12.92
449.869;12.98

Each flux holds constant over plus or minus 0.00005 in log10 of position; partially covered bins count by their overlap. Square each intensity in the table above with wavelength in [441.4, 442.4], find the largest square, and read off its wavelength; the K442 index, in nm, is 441.963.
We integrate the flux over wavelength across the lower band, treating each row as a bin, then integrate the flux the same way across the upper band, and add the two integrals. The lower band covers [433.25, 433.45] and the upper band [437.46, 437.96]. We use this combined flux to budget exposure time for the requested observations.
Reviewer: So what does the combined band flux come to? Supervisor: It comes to 7.2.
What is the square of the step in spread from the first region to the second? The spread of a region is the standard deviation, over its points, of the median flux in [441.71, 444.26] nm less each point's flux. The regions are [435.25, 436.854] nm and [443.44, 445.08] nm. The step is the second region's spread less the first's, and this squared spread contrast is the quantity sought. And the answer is 0.01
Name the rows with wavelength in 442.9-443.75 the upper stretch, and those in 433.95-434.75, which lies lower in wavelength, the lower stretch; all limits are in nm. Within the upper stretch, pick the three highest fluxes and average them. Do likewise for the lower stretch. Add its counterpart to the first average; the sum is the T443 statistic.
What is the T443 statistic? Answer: 22.5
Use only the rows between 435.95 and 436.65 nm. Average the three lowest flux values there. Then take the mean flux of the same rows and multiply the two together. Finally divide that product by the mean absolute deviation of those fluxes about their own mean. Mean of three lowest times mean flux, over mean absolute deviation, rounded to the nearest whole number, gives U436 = 88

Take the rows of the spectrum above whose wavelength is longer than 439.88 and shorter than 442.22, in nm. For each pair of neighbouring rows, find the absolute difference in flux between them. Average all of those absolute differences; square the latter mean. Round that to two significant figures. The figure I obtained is 0.30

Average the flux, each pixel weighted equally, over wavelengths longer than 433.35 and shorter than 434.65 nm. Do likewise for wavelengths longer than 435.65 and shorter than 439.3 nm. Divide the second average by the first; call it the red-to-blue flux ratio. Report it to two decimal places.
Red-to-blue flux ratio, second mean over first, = 1.00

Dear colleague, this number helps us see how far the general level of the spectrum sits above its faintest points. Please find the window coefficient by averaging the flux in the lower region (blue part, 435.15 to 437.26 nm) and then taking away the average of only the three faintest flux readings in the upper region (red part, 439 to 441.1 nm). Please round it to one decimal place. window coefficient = 3.2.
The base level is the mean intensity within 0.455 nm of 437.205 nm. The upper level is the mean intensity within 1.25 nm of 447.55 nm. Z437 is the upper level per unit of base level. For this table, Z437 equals 1.18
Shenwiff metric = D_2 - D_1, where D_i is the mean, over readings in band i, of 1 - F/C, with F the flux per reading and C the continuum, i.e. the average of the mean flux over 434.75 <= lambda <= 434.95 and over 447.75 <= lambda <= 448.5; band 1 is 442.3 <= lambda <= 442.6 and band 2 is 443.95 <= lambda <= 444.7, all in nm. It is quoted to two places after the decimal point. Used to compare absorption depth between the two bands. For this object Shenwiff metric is -0.27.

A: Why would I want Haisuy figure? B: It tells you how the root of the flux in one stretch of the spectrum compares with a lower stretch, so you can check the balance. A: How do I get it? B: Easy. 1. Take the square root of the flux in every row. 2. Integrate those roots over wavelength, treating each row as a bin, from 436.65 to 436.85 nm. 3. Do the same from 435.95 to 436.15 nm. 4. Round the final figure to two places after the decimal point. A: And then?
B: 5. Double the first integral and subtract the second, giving 0.63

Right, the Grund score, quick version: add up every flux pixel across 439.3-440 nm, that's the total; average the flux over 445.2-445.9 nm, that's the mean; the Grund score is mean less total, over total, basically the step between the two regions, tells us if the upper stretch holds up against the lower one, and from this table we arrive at -0.846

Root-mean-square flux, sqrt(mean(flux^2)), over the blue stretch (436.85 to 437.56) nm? 10.4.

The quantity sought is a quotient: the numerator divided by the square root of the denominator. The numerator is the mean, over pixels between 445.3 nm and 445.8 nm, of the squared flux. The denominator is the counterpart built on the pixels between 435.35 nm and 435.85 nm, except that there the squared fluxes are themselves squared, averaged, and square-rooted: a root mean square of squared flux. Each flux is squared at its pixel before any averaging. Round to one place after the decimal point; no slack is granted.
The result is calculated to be 11.2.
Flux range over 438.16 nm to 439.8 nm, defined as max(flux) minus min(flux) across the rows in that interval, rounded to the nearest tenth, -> 3.3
